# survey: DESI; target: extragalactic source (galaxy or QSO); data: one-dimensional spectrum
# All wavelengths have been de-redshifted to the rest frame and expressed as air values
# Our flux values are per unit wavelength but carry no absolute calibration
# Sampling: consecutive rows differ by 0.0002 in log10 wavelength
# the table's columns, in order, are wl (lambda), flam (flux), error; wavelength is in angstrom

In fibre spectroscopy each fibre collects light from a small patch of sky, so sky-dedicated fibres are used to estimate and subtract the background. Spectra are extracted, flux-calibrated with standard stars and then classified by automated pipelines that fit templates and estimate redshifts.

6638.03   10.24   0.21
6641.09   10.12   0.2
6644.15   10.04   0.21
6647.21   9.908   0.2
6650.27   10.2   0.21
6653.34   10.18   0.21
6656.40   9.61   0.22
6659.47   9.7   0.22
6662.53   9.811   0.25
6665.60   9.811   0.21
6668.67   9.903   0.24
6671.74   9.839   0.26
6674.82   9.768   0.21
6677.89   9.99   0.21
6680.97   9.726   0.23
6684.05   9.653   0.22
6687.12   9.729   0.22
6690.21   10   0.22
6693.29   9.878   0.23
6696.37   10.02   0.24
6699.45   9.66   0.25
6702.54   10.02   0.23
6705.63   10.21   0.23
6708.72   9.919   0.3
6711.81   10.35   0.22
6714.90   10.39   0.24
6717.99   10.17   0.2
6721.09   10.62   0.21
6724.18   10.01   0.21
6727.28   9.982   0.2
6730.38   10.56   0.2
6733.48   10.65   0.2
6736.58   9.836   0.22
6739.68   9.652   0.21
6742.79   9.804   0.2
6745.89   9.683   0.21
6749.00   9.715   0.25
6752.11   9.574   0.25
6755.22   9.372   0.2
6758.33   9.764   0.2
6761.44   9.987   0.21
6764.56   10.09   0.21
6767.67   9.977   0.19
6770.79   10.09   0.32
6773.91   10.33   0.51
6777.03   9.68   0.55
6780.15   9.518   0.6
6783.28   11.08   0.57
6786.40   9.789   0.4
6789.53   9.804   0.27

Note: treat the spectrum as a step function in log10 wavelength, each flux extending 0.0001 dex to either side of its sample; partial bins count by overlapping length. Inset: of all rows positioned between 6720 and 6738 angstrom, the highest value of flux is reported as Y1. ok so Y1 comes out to 10.65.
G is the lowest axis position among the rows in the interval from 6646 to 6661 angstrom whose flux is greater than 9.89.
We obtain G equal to 6647.21 angstrom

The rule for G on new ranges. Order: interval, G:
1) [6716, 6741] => 6717.99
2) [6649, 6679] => 6650.27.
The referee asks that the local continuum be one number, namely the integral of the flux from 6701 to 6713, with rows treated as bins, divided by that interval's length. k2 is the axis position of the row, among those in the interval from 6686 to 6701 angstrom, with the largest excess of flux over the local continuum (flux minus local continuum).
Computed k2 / 6696.37 angstrom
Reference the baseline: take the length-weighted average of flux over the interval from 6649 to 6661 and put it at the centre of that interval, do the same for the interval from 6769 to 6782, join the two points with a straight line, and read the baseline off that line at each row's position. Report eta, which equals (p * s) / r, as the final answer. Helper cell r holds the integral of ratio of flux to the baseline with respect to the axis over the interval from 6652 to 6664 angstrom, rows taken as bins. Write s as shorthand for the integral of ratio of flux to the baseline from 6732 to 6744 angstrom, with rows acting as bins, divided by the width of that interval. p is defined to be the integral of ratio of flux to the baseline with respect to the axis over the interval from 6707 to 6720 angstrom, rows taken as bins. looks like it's 1.13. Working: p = 13.4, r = 11.9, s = 1.01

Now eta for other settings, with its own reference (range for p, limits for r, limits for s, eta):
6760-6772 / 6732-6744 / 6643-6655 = 1.02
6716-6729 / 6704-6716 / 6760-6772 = 1.10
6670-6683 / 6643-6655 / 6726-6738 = 1.09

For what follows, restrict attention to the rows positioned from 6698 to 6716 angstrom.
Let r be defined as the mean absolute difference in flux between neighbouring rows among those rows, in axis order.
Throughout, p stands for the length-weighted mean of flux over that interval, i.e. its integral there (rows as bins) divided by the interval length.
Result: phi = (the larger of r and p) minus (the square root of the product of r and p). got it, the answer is 8.46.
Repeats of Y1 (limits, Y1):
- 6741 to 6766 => 10.09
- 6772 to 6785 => 11.08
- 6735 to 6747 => 9.836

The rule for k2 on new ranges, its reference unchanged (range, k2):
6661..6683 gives 6677.89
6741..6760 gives 6742.79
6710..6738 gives 6733.48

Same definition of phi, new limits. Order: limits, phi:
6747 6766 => 8.31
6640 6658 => 8.52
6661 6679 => 8.91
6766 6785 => 7.76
